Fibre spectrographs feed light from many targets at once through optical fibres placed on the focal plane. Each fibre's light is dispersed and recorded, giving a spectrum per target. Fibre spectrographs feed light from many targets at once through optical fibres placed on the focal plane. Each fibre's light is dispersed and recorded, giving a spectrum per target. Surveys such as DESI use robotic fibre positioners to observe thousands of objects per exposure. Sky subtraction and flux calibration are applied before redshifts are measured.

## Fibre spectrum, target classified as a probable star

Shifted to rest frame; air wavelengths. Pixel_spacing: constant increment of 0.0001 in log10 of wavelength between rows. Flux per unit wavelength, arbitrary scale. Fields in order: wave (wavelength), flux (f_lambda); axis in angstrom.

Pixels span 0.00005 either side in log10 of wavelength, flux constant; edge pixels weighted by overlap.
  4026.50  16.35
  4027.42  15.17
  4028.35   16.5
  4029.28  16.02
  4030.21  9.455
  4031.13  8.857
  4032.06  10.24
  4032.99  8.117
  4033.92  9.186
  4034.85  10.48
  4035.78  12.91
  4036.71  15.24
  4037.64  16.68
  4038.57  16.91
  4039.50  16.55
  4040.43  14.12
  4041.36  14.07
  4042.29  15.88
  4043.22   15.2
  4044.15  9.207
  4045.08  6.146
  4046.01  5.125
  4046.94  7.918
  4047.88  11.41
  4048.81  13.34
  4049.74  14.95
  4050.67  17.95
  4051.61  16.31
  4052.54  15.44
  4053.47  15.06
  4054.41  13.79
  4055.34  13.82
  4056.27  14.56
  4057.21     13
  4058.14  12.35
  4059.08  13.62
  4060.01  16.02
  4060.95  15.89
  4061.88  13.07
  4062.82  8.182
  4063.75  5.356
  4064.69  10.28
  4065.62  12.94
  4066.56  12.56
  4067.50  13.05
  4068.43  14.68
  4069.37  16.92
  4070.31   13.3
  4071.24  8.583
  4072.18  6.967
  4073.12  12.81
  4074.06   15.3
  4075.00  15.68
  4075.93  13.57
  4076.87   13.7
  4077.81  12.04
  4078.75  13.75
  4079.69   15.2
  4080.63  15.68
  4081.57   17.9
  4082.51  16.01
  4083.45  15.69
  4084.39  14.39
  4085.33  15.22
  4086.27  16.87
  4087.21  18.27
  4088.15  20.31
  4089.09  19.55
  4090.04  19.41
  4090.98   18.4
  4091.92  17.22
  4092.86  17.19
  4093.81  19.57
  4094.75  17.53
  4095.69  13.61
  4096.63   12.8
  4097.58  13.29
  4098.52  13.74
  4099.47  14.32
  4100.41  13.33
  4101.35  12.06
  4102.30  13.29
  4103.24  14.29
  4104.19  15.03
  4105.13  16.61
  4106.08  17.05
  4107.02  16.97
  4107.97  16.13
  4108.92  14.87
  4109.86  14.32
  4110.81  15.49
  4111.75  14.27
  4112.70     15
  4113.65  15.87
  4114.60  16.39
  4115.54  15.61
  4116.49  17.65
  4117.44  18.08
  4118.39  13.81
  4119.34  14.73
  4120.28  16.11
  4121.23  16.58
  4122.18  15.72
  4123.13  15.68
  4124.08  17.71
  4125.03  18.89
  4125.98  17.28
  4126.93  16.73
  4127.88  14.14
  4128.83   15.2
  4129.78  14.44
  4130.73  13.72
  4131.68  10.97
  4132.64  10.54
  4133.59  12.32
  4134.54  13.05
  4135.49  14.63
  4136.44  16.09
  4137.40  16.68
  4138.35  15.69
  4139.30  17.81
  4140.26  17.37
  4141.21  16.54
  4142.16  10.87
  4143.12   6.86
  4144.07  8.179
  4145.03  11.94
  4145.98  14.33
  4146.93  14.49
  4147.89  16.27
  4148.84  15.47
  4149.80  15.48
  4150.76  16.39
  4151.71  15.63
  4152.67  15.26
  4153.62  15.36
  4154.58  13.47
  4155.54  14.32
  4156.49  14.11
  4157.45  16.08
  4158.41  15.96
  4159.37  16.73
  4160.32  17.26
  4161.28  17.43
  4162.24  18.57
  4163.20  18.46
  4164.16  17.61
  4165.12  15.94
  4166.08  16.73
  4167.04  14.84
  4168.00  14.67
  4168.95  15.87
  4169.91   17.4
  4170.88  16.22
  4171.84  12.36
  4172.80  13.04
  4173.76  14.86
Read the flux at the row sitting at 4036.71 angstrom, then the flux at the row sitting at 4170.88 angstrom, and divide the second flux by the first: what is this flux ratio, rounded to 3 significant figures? 1.06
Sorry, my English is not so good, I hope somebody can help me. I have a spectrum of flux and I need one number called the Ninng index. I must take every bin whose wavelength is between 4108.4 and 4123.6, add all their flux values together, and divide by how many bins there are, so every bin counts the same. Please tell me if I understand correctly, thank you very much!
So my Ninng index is 15.6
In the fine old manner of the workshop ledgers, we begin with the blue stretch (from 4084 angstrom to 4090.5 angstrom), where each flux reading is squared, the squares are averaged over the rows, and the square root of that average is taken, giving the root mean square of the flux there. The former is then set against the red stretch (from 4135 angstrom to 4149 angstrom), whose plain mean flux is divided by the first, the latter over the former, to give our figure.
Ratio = 0.80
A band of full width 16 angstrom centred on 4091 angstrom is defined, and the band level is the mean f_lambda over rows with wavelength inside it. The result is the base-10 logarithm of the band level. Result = 1.221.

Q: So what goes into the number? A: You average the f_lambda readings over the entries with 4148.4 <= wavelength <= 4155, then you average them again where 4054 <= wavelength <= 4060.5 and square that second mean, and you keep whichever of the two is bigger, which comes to 193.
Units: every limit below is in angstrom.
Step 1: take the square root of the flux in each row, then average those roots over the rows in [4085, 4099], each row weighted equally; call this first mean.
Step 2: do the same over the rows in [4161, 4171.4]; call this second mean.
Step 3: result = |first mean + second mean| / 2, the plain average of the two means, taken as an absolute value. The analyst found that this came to 4.09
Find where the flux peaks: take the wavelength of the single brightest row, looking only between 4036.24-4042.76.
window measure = 4038.57 angstrom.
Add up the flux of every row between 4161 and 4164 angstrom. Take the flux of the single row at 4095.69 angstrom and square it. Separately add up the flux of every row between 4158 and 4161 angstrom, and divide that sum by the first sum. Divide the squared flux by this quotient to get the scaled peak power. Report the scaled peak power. 202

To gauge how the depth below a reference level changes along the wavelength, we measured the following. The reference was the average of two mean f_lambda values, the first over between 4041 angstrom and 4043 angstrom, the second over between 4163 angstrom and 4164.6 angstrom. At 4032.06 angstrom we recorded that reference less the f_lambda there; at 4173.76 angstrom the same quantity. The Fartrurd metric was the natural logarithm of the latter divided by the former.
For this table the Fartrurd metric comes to -1.34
